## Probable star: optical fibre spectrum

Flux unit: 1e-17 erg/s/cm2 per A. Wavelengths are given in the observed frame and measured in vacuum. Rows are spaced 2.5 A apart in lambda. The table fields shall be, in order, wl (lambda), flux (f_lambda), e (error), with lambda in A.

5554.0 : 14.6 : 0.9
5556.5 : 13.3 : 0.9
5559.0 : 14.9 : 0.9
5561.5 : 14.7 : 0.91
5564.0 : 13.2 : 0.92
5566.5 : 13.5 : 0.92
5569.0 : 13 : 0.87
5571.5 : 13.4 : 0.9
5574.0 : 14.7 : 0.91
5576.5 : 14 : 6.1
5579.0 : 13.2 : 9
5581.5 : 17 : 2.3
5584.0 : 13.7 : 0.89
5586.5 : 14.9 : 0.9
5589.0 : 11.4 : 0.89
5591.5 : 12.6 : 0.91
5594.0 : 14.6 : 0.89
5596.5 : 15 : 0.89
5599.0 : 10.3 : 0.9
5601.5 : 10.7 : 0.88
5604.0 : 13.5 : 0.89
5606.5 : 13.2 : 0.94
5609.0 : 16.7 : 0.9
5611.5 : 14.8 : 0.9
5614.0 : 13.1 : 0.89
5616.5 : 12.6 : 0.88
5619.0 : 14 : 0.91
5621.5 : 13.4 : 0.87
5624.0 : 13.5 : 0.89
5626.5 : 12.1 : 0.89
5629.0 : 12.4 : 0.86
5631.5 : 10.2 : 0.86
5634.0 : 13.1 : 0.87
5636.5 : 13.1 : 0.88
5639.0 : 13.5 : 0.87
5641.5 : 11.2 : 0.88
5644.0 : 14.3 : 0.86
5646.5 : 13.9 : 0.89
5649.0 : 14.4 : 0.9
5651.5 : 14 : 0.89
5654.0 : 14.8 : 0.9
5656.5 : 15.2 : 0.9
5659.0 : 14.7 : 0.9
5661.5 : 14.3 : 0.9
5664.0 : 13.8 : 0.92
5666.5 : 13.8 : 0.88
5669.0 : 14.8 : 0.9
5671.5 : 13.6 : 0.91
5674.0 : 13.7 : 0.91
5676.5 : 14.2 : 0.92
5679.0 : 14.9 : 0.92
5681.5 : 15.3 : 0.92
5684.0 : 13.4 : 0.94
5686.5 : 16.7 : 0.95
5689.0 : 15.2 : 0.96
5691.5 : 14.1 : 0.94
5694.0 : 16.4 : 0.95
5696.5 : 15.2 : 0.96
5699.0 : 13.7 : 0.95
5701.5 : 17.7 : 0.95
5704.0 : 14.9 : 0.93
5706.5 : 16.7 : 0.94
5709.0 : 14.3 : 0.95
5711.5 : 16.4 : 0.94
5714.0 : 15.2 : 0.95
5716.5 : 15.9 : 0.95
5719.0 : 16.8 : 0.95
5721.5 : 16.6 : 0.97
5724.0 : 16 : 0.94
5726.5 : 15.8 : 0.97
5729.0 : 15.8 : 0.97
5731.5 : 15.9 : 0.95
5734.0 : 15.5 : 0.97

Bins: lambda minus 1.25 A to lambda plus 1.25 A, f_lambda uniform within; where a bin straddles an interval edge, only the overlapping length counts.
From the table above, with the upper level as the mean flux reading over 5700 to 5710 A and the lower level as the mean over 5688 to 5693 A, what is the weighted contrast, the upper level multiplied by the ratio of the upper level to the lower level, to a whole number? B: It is 17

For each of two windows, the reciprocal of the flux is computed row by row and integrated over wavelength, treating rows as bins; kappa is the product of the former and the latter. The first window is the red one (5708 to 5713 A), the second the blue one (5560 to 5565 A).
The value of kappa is 0.12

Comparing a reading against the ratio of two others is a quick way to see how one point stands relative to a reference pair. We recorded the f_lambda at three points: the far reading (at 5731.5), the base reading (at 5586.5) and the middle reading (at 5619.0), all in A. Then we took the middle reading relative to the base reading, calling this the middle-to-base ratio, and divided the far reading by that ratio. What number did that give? 16.9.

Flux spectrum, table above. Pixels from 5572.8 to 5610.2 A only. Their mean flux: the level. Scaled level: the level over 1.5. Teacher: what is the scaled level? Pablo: 9.1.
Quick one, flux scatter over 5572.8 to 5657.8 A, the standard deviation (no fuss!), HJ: 1.6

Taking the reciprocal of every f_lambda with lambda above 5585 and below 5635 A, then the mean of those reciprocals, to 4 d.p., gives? 0.0775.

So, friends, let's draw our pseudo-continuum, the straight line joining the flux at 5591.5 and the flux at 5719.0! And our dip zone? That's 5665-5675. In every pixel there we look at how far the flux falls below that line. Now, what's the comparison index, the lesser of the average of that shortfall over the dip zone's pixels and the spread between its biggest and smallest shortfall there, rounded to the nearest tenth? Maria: 1.2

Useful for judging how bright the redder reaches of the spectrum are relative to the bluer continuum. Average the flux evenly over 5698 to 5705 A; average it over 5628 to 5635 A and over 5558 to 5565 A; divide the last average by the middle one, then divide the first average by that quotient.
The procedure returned 12.9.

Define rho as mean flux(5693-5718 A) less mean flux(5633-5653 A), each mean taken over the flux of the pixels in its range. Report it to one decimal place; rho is 2.2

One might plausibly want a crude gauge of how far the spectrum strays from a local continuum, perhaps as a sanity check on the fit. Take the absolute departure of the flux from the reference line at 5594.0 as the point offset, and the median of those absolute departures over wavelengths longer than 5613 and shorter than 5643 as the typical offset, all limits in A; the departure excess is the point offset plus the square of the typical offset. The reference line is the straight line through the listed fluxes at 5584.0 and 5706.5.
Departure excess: 4.1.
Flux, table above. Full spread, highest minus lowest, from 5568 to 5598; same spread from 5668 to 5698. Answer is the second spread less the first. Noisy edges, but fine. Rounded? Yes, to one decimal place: -2.3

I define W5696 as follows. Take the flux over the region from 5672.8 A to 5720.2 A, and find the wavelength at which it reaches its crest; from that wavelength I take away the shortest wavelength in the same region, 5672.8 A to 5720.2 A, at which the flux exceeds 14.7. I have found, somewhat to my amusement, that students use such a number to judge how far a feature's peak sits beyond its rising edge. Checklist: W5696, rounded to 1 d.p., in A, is 22.5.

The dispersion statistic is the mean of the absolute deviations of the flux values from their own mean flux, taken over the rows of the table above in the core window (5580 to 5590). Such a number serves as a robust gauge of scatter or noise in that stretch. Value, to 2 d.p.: 1.70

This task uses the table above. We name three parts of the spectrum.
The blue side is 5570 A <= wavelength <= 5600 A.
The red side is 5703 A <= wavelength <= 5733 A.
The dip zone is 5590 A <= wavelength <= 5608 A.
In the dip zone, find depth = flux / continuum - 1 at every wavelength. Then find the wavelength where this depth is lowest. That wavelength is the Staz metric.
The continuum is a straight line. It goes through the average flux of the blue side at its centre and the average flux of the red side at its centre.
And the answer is 5599.0 A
